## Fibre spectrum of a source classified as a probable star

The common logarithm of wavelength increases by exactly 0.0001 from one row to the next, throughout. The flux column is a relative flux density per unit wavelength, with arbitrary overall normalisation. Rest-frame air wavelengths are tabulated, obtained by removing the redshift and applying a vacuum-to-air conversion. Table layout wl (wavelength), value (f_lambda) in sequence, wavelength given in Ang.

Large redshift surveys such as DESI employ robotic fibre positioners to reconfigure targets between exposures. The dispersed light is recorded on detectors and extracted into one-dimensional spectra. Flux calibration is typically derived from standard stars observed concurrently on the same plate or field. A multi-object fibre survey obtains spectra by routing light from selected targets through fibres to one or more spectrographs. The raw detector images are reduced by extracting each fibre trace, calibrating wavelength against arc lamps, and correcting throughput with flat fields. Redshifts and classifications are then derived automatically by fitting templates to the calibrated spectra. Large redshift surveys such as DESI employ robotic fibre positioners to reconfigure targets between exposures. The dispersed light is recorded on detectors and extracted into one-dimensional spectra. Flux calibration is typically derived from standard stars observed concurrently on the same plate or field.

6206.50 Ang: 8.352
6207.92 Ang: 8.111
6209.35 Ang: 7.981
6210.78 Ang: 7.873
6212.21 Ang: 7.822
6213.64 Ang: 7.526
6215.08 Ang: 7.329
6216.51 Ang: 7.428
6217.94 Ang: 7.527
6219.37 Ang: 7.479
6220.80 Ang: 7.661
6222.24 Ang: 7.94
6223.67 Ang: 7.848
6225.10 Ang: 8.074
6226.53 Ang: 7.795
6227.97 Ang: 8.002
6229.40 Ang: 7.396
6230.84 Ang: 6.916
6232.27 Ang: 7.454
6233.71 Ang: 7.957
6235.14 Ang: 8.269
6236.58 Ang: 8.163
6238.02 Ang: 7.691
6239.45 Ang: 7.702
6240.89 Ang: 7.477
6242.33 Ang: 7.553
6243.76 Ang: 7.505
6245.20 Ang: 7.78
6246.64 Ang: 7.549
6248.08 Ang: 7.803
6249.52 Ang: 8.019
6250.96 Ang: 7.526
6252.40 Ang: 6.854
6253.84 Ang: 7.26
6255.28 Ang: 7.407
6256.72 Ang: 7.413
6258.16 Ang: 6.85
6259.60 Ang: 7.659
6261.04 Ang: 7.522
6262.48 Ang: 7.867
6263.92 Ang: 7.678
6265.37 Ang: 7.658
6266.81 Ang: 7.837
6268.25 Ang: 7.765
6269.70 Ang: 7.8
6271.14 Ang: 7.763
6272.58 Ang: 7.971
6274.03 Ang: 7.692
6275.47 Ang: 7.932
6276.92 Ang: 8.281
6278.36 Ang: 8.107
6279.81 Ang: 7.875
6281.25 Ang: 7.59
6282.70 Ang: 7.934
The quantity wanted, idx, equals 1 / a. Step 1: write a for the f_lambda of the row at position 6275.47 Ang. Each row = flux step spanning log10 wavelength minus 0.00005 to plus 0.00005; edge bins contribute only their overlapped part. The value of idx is 0.126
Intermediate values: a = 7.932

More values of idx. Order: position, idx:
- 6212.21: 0.128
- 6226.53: 0.128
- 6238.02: 0.130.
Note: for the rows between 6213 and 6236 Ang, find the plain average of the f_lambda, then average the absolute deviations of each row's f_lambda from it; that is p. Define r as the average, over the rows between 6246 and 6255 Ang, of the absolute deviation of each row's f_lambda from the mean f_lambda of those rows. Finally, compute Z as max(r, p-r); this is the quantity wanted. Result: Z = 0.30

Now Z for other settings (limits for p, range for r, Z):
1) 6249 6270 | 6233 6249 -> 0.21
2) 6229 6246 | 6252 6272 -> 0.26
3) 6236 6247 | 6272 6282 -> 0.17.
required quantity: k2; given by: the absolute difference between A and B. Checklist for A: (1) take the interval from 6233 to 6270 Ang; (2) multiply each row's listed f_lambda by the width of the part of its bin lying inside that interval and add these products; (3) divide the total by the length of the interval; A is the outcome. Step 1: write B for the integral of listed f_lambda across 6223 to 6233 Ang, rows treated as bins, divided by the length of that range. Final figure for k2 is 0.005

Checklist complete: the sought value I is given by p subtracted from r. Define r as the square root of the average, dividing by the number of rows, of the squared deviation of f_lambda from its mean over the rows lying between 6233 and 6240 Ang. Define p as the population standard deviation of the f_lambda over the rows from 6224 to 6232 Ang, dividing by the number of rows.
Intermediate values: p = 0.43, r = 0.235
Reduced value -0.2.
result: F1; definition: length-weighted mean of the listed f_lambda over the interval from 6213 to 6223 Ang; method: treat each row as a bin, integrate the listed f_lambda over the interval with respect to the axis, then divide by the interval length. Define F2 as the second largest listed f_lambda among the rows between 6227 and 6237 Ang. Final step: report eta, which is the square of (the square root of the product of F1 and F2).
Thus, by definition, 61.6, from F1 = 7.6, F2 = 8.163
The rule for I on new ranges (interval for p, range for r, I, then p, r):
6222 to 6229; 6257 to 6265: 0.2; 0.10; 0.350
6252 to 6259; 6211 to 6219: -0.1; 0.25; 0.165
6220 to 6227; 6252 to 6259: 0.1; 0.14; 0.255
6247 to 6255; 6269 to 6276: -0.3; 0.41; 0.105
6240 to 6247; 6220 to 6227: 0.0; 0.11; 0.139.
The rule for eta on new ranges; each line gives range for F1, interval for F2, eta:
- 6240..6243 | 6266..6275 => 58.9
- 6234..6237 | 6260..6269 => 64.2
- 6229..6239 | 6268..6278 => 61.4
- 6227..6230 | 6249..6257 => 58.1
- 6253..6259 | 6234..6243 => 59.1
